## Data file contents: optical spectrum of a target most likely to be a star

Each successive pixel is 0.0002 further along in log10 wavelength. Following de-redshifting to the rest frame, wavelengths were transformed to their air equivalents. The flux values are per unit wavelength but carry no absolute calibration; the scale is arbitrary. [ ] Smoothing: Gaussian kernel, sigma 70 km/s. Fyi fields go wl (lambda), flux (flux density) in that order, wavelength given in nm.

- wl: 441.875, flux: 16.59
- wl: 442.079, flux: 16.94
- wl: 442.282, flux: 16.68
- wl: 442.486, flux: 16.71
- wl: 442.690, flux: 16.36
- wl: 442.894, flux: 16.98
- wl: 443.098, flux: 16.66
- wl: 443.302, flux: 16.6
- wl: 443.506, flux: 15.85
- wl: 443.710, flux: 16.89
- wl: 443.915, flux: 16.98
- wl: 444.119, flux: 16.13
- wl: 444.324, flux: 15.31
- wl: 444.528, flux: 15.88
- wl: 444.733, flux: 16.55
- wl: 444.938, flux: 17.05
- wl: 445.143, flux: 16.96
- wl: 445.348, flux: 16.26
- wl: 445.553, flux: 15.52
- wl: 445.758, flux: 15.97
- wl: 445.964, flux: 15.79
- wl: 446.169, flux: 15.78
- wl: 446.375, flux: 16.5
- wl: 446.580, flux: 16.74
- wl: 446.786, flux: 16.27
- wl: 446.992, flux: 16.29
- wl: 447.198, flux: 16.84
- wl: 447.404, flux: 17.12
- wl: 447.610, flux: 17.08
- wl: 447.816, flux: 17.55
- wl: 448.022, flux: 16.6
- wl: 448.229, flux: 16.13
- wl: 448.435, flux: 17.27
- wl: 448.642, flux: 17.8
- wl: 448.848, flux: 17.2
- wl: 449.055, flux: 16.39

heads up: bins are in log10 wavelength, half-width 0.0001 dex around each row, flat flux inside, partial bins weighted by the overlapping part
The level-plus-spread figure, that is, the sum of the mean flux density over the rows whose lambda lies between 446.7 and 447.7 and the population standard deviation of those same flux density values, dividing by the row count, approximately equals 17.1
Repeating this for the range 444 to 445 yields 16.8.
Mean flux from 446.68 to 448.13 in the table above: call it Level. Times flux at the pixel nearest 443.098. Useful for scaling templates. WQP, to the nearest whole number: 280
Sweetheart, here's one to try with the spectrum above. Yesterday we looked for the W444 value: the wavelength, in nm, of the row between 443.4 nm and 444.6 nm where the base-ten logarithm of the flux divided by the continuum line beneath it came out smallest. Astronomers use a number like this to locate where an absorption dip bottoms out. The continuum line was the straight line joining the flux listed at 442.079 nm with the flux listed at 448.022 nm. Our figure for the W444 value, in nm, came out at 444.324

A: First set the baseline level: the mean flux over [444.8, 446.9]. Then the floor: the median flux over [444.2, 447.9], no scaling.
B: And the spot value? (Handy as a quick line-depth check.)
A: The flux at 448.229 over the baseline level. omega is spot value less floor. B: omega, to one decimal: -15.4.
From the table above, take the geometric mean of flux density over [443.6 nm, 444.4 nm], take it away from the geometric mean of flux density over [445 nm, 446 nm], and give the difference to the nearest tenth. -0.2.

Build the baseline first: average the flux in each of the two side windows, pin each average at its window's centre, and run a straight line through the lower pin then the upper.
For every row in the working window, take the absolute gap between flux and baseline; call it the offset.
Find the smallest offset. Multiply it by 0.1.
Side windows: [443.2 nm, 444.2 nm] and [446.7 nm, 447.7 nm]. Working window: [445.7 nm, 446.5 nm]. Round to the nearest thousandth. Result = 0.017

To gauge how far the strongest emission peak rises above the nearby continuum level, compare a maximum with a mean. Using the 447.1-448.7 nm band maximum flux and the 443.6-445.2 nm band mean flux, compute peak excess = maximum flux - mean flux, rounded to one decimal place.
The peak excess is 1.3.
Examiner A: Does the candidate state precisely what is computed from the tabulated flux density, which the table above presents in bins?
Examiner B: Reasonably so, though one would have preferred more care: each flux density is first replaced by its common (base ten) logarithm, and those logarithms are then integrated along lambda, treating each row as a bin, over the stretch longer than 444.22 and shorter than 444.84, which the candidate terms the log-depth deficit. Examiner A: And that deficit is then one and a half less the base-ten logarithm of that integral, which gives 1.63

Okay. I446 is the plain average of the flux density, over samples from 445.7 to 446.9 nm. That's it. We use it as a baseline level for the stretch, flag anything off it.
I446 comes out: 16.2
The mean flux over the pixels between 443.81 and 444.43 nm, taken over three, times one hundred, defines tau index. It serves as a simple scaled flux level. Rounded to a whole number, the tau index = 538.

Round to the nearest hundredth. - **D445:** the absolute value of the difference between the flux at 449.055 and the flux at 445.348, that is 0.13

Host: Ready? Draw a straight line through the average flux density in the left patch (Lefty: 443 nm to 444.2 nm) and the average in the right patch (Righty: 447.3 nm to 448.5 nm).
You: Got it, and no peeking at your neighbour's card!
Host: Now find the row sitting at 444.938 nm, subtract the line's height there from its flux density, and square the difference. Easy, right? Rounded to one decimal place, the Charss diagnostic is 0.2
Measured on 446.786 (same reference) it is 0.3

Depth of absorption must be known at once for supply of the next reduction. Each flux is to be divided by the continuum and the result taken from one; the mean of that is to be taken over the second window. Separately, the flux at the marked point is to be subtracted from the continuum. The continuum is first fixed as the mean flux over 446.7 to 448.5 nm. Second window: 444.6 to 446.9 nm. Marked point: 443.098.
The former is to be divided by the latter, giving 0.22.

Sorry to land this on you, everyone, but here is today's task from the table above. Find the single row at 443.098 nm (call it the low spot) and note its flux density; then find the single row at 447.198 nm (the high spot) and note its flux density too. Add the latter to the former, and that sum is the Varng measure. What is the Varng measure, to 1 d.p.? 33.5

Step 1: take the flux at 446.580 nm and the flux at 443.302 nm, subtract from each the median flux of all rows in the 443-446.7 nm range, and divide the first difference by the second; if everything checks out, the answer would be 1.6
